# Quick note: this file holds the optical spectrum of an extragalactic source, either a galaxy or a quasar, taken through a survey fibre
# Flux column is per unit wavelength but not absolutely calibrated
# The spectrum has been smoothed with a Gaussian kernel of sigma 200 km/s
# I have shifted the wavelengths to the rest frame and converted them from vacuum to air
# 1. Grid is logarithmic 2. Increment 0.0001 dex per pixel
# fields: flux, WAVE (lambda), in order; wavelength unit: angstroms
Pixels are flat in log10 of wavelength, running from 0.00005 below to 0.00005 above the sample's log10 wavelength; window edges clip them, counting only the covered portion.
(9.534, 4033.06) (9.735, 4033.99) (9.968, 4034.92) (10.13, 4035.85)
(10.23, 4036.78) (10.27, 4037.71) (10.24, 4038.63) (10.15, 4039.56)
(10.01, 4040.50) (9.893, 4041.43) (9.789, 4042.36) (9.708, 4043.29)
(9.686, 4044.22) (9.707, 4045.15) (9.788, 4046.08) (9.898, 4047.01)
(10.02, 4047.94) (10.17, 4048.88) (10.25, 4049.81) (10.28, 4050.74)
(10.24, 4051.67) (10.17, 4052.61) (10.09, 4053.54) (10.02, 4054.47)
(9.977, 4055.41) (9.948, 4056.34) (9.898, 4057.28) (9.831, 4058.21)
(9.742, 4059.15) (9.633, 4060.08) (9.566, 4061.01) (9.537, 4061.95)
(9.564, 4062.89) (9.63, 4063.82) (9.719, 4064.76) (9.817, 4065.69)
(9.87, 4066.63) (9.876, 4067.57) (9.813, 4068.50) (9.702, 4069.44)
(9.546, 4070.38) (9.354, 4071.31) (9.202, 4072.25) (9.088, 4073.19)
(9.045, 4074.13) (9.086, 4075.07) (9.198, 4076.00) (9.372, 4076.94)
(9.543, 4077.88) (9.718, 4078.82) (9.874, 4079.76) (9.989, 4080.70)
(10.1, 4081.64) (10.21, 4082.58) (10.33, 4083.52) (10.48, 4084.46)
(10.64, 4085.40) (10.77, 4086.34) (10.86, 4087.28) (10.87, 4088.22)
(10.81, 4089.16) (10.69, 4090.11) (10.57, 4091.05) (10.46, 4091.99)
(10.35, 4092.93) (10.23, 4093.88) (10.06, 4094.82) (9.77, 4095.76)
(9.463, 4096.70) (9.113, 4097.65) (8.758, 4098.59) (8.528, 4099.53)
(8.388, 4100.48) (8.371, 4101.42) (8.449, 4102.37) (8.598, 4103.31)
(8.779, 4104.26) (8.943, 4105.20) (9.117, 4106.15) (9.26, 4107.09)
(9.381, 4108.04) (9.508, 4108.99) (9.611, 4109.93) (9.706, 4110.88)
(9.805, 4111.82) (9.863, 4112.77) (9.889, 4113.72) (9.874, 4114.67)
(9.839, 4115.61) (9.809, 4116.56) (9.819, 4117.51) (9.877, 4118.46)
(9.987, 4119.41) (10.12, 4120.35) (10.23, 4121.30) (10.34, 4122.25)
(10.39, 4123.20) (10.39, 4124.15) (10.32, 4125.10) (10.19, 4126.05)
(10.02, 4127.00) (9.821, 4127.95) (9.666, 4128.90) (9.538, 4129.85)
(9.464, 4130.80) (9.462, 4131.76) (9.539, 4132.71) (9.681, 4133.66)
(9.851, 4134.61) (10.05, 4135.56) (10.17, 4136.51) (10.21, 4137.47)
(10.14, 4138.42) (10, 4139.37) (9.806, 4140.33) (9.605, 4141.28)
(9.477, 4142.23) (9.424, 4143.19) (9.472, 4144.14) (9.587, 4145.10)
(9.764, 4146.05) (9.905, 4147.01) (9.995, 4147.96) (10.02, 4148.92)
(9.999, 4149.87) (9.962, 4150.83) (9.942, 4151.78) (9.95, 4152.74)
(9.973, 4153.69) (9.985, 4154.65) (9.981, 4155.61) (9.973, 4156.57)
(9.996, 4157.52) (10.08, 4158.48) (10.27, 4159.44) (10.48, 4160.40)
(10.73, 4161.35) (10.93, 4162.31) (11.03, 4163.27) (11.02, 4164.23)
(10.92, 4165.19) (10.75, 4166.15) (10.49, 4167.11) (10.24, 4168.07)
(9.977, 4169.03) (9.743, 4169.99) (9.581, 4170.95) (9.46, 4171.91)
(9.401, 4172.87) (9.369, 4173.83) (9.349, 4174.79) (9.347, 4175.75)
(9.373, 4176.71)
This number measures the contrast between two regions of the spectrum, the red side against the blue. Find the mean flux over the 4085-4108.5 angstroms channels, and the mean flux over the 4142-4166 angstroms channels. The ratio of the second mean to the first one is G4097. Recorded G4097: 1.05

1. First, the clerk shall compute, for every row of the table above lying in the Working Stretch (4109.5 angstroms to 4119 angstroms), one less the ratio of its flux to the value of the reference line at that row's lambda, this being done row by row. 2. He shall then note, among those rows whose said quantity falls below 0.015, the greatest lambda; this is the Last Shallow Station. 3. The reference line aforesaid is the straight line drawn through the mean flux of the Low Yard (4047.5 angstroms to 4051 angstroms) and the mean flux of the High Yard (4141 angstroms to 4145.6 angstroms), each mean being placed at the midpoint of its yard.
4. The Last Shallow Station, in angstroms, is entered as 4118.46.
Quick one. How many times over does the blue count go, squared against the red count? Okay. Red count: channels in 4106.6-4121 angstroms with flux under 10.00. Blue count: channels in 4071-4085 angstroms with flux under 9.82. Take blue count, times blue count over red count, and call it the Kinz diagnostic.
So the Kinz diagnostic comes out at 6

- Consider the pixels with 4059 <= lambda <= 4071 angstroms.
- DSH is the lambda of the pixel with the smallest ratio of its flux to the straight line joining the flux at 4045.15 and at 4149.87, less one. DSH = 4070.38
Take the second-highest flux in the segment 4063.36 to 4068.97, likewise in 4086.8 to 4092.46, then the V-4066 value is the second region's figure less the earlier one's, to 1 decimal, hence 1.0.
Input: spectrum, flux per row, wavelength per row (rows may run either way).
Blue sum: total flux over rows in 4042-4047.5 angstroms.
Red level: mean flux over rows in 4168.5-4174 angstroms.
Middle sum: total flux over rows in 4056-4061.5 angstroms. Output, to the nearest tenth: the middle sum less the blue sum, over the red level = 0.0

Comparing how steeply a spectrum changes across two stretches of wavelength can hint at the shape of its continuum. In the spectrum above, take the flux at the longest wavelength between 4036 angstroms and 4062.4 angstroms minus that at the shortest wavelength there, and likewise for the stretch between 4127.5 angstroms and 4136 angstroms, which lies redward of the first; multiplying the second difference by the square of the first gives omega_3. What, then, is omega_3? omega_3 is 0.1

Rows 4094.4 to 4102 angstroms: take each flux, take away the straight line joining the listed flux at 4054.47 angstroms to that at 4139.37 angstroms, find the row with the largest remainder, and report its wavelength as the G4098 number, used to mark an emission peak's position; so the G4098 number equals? 4094.82 angstroms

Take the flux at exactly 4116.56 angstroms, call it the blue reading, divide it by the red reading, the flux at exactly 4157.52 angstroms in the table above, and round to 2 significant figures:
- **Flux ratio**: 0.98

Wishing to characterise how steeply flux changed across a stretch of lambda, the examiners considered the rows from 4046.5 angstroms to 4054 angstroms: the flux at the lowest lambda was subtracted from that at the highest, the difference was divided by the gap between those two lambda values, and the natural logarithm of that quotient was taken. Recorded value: -3.5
